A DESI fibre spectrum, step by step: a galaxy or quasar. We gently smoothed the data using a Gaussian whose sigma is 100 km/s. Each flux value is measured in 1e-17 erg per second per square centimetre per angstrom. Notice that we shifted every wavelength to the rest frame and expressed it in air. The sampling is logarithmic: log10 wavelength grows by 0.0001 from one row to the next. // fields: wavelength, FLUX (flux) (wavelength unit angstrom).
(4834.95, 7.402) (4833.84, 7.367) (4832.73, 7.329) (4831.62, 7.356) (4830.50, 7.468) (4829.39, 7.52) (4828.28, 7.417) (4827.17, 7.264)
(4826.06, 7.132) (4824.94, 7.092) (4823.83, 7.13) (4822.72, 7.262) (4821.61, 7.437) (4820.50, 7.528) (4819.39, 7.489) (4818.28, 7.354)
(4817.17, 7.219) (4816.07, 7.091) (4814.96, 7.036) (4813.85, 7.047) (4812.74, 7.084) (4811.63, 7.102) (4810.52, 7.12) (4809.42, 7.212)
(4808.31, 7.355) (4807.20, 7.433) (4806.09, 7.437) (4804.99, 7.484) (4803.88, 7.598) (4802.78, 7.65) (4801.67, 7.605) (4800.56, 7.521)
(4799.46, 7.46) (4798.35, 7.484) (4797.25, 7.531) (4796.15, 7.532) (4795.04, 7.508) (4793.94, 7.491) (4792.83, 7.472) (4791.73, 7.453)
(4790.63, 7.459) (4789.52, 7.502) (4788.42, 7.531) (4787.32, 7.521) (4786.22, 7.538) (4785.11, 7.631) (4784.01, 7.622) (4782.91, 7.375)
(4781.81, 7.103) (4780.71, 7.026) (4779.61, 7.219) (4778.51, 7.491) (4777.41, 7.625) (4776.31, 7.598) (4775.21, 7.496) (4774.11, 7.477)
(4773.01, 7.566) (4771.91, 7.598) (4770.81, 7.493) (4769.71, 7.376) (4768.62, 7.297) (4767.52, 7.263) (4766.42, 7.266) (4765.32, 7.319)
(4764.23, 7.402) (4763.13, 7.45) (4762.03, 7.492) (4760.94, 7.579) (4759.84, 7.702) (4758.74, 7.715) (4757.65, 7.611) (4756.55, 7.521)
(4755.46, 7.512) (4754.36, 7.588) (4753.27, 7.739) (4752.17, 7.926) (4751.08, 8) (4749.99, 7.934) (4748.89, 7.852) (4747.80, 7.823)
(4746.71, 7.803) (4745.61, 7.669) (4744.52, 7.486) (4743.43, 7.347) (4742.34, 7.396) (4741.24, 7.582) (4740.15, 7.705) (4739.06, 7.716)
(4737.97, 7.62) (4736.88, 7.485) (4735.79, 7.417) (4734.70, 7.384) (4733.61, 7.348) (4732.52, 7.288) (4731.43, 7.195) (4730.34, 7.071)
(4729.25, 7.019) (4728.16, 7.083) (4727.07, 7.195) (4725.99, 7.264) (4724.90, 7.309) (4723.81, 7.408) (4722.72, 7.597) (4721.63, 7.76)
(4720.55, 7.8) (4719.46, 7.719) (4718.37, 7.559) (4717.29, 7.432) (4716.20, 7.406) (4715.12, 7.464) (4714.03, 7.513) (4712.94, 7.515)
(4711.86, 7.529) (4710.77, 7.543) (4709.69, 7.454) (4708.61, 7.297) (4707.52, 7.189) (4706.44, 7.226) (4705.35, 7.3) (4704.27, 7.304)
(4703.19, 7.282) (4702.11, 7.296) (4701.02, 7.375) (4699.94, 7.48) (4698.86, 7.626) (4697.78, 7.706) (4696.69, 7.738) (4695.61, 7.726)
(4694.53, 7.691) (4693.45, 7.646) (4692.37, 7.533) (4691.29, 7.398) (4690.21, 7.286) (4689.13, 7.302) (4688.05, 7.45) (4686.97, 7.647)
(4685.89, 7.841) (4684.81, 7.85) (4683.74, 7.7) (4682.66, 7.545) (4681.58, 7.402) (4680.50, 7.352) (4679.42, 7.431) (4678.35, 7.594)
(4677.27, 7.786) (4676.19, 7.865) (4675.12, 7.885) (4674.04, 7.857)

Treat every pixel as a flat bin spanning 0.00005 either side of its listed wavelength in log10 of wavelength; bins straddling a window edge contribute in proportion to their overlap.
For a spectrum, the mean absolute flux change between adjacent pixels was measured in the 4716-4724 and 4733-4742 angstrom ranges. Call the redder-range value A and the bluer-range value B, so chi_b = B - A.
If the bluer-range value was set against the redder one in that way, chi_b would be 0.04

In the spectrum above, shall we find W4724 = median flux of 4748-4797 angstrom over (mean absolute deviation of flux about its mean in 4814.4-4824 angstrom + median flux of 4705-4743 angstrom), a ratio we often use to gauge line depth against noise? 0.992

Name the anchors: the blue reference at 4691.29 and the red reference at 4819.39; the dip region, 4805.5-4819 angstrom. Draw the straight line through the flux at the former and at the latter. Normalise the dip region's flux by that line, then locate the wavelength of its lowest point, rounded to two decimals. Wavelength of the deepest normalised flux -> 4814.96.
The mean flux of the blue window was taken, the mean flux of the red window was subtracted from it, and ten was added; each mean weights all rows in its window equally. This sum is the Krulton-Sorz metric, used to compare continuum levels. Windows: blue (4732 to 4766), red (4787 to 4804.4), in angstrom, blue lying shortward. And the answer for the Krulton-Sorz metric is 10.1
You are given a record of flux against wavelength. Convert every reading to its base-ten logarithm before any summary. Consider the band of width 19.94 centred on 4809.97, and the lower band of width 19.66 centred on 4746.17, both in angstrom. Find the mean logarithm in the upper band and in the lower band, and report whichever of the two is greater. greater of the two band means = 0.885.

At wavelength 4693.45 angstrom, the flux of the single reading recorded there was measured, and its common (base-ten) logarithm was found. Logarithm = 0.883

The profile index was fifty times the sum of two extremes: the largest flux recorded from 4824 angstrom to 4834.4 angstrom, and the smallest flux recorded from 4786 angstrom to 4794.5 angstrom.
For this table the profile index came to 749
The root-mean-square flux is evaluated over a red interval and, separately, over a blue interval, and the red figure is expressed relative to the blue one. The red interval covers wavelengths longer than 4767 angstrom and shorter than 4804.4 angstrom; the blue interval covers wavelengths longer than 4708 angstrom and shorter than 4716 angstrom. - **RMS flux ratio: 1.00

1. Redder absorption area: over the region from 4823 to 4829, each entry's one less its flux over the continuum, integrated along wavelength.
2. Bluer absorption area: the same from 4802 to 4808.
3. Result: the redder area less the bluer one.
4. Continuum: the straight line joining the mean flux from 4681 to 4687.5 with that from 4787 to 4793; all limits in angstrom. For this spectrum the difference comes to 0.21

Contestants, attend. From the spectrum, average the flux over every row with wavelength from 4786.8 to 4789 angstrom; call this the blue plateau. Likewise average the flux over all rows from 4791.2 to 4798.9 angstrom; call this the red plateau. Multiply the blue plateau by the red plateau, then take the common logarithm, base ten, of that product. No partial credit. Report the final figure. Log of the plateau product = 1.75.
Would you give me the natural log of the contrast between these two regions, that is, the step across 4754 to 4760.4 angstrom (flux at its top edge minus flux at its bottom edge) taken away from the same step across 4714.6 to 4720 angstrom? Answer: -1.96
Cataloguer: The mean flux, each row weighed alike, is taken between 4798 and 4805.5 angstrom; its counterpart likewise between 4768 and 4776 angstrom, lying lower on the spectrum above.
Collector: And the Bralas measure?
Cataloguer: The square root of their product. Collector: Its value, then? 7.51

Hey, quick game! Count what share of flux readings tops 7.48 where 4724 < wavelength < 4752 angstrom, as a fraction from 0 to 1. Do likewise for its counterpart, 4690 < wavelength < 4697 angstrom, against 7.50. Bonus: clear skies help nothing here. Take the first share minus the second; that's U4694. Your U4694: -0.23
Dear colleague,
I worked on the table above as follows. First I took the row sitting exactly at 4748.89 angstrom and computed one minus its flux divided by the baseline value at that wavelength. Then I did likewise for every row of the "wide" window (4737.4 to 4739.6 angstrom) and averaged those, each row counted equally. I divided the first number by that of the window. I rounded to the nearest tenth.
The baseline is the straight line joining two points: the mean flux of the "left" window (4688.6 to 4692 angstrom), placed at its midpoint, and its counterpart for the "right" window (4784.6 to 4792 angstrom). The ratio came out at 1.7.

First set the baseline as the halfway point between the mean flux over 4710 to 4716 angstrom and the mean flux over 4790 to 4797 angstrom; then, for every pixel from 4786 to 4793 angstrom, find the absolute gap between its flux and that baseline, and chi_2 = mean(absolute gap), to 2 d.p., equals 0.03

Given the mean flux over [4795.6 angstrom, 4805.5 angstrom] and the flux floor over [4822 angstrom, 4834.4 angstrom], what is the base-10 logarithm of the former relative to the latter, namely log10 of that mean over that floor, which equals 0.027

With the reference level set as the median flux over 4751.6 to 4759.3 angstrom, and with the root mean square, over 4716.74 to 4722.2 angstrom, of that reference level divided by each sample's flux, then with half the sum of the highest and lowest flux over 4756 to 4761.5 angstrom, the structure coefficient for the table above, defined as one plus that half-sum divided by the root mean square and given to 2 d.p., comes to 8.66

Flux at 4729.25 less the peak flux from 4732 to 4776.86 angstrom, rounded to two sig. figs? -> -0.98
